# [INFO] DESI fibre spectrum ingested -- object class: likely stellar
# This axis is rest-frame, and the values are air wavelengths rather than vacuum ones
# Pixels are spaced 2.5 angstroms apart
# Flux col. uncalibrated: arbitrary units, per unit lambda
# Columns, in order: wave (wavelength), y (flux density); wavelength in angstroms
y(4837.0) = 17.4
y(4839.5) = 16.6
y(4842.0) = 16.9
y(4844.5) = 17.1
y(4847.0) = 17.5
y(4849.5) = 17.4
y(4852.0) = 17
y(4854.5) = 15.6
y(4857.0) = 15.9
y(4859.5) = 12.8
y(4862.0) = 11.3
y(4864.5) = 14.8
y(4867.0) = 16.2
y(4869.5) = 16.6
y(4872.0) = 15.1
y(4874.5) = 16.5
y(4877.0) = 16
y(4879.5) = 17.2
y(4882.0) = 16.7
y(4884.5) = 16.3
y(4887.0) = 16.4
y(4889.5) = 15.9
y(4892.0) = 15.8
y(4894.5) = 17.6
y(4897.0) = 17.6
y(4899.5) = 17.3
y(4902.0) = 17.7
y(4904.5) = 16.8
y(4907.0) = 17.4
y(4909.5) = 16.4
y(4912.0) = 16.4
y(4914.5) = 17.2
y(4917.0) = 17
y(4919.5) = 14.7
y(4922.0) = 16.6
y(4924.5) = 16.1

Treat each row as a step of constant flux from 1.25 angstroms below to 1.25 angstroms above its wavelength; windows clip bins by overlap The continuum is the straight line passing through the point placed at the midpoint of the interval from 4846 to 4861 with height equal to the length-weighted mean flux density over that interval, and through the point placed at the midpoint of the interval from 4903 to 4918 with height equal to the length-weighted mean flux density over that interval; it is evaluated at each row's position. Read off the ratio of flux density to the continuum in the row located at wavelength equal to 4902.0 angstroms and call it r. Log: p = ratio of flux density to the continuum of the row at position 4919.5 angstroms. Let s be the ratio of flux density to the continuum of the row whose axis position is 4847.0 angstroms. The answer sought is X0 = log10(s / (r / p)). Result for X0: -0.04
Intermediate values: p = 0.86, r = 1.06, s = 1.11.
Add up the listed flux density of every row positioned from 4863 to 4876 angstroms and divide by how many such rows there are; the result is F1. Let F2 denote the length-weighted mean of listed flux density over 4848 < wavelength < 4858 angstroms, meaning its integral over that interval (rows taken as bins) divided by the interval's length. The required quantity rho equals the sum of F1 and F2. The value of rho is 32.4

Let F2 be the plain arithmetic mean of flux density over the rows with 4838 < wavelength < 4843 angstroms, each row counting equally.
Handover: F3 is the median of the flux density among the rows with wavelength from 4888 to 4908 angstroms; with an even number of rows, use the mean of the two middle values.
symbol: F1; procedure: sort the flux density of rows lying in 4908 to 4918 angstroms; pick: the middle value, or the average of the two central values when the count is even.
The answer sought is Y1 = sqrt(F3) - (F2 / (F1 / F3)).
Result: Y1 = -13.2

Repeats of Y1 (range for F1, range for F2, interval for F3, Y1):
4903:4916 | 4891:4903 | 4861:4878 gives -12.4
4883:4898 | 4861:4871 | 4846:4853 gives -11.5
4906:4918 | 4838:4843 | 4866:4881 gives -12.1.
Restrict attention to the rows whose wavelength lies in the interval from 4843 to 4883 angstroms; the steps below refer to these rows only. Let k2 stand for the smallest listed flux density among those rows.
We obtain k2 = 11.3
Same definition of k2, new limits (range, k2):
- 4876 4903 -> 15.8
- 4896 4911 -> 16.4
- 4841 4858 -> 15.6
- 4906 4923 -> 14.7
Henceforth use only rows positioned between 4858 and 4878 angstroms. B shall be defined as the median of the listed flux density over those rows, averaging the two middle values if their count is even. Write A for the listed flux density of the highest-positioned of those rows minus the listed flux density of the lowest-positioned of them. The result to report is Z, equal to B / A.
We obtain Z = 5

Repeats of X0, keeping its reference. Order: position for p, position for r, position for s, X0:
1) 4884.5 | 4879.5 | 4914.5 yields -0.02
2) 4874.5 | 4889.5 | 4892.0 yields 0.00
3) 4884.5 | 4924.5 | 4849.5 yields 0.06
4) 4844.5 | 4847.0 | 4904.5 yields -0.01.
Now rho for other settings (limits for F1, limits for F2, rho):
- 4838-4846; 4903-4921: 33.4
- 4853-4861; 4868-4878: 30.8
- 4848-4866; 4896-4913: 32.1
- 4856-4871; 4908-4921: 31.0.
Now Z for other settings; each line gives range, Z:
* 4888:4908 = 12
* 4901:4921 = -6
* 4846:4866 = -6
